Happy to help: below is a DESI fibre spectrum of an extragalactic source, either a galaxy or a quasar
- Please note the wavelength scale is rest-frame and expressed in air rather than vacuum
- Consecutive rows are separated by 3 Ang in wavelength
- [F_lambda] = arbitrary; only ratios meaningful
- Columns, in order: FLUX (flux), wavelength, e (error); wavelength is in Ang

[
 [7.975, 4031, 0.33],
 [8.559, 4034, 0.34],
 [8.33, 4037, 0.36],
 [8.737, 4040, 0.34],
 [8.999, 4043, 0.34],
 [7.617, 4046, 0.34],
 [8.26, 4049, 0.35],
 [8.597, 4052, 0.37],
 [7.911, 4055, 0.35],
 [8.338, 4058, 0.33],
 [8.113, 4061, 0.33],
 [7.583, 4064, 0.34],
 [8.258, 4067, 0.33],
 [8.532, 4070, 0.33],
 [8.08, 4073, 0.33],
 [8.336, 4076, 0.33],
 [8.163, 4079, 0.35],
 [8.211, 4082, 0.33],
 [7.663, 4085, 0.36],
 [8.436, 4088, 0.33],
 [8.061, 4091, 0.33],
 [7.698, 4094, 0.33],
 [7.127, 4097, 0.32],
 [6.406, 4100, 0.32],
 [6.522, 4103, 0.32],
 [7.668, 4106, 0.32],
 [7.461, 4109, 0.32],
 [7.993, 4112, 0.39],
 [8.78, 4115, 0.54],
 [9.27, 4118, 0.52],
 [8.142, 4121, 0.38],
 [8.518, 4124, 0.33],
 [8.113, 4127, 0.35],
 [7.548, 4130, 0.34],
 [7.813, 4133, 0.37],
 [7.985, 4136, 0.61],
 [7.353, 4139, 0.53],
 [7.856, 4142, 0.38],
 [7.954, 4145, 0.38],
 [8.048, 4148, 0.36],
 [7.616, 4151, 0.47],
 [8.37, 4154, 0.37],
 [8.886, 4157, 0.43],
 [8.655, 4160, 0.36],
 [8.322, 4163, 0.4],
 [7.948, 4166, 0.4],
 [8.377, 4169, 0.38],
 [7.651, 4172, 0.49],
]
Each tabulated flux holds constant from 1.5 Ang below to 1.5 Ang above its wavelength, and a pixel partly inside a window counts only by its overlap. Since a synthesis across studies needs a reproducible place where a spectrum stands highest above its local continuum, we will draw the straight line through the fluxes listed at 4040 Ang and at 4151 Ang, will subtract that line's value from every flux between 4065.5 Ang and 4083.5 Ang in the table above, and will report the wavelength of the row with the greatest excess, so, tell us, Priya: 4070 Ang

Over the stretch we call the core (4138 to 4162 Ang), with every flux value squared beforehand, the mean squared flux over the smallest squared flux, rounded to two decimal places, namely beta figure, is 1.22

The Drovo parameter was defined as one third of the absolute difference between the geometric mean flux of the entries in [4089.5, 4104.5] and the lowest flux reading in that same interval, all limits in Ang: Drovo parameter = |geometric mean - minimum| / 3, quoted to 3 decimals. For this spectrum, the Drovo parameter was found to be 0.243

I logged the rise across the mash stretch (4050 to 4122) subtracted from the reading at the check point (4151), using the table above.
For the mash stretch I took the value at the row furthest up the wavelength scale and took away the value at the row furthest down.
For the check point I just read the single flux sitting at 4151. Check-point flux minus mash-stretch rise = 8.1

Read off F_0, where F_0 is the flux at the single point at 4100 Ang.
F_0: 6.406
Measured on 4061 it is 8.113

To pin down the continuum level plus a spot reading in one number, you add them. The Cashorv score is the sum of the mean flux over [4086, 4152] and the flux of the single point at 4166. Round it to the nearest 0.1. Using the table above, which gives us 15.8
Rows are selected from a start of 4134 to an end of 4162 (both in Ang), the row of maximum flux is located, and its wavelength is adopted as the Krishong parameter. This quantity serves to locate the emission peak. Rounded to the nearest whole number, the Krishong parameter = 4157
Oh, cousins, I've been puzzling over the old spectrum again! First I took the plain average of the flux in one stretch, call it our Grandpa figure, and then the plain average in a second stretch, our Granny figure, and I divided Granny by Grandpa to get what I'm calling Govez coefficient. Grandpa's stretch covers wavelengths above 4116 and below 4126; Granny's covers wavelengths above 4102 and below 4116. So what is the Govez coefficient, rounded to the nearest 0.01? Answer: 0.89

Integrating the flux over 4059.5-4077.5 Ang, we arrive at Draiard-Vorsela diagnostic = 147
